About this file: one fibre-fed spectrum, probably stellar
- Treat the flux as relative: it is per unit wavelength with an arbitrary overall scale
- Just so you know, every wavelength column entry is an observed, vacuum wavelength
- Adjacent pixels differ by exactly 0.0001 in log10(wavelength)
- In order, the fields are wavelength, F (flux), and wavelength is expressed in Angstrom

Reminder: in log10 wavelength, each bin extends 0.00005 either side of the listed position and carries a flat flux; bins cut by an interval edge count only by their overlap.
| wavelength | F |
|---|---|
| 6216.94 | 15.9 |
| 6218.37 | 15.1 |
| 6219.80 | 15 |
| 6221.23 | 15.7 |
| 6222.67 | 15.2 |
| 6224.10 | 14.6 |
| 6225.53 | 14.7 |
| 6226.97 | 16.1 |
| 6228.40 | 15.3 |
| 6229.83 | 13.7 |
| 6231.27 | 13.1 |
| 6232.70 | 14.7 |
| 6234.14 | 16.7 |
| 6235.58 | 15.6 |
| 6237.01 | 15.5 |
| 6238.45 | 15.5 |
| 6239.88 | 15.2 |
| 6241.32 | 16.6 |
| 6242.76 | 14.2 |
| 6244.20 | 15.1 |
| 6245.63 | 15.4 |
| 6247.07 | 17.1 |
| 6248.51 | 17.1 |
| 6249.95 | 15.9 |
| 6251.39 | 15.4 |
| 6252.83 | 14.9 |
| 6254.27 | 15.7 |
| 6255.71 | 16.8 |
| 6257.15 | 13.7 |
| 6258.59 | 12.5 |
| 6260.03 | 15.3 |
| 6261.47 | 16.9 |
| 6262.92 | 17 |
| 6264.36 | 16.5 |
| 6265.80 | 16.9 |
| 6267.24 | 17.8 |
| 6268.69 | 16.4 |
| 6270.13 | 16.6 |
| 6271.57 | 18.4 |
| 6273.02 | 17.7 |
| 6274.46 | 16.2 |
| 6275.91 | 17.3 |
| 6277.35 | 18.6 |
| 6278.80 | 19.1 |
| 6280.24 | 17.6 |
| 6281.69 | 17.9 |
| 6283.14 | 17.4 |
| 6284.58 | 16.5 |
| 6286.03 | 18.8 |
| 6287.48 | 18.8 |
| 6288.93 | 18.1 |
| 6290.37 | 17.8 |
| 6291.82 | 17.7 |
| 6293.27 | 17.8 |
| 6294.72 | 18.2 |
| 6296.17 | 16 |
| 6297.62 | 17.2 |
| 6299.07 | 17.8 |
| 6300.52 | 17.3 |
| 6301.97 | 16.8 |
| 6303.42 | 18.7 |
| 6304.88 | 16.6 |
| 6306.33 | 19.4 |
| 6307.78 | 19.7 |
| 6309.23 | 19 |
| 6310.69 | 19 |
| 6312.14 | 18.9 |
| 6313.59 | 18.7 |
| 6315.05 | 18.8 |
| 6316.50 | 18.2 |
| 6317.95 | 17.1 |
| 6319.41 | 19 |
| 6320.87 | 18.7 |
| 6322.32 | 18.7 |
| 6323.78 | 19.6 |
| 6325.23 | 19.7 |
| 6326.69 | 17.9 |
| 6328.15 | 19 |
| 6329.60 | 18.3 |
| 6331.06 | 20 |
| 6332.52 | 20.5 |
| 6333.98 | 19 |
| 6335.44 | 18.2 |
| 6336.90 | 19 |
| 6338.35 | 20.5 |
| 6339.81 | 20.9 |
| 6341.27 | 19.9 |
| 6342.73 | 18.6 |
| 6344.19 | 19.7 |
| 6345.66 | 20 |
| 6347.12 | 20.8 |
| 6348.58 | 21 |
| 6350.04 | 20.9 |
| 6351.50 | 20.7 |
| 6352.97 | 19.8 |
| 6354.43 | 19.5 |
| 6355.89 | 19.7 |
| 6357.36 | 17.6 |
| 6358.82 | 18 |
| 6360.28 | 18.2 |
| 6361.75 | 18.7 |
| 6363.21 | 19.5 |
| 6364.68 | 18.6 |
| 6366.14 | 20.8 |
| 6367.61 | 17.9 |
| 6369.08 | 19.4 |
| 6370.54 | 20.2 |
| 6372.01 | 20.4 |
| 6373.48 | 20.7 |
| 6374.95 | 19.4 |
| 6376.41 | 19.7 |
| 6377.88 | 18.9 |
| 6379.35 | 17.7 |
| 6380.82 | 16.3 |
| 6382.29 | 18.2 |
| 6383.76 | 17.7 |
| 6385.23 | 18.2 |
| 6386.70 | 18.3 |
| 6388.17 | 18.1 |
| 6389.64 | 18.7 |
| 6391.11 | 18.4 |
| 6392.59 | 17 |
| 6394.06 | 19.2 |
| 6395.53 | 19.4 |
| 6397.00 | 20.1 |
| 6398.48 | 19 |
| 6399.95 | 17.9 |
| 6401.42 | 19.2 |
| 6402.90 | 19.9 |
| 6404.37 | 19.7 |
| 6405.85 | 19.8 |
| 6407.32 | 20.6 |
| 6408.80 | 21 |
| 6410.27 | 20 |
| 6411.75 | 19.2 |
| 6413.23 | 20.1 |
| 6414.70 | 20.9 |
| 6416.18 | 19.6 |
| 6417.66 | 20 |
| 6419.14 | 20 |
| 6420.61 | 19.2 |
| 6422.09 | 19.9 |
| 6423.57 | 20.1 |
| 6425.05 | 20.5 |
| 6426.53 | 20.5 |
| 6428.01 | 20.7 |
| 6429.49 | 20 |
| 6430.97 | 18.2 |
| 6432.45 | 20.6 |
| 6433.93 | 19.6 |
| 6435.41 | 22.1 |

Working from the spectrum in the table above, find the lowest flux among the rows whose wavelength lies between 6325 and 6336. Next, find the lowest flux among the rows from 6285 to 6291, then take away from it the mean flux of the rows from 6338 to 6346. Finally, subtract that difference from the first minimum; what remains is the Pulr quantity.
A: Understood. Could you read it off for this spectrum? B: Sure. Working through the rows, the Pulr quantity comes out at 20.0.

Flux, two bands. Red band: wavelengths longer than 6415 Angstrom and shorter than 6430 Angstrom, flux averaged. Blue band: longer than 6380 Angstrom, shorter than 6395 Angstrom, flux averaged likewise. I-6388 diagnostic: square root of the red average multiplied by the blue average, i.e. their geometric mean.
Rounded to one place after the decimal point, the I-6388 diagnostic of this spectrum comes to 19.0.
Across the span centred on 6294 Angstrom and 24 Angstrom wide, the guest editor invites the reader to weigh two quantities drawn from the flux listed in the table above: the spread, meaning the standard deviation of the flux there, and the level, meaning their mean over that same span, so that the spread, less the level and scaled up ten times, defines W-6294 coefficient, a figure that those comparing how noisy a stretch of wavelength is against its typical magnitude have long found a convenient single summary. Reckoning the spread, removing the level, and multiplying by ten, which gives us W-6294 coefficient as -168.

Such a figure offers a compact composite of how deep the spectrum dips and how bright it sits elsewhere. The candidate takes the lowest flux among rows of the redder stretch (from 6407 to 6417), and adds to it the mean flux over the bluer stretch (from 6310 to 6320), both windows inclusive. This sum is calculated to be 37.7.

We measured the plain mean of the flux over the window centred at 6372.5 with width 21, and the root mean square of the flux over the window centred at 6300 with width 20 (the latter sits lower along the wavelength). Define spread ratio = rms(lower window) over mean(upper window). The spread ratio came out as 0.94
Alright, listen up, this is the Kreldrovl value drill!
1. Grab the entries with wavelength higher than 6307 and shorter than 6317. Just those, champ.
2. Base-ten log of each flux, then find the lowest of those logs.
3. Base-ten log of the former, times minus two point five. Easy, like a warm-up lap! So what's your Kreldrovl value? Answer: -0.251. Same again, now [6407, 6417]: -0.271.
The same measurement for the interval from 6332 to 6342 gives -0.251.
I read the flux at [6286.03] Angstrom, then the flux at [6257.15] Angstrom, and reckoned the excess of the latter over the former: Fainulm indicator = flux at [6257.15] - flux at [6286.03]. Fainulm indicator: -5.1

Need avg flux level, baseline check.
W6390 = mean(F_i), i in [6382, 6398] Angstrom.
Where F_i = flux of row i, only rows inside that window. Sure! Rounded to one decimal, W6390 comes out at 18.5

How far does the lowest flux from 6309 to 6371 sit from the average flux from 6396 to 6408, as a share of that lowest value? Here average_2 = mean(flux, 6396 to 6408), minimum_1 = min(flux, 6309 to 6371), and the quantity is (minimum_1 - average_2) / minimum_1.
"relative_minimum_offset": -0.142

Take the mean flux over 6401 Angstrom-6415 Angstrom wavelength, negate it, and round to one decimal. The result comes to -20.0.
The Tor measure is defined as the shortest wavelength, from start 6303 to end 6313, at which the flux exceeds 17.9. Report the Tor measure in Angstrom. 6303.42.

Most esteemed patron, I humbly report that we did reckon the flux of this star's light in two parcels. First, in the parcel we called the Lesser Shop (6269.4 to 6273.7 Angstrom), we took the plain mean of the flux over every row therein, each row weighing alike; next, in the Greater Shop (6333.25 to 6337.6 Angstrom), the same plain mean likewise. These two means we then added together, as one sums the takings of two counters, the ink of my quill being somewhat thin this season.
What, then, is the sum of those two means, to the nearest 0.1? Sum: 36.3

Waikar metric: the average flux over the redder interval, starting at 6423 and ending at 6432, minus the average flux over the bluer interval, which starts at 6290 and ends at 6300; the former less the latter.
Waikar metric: 2.5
